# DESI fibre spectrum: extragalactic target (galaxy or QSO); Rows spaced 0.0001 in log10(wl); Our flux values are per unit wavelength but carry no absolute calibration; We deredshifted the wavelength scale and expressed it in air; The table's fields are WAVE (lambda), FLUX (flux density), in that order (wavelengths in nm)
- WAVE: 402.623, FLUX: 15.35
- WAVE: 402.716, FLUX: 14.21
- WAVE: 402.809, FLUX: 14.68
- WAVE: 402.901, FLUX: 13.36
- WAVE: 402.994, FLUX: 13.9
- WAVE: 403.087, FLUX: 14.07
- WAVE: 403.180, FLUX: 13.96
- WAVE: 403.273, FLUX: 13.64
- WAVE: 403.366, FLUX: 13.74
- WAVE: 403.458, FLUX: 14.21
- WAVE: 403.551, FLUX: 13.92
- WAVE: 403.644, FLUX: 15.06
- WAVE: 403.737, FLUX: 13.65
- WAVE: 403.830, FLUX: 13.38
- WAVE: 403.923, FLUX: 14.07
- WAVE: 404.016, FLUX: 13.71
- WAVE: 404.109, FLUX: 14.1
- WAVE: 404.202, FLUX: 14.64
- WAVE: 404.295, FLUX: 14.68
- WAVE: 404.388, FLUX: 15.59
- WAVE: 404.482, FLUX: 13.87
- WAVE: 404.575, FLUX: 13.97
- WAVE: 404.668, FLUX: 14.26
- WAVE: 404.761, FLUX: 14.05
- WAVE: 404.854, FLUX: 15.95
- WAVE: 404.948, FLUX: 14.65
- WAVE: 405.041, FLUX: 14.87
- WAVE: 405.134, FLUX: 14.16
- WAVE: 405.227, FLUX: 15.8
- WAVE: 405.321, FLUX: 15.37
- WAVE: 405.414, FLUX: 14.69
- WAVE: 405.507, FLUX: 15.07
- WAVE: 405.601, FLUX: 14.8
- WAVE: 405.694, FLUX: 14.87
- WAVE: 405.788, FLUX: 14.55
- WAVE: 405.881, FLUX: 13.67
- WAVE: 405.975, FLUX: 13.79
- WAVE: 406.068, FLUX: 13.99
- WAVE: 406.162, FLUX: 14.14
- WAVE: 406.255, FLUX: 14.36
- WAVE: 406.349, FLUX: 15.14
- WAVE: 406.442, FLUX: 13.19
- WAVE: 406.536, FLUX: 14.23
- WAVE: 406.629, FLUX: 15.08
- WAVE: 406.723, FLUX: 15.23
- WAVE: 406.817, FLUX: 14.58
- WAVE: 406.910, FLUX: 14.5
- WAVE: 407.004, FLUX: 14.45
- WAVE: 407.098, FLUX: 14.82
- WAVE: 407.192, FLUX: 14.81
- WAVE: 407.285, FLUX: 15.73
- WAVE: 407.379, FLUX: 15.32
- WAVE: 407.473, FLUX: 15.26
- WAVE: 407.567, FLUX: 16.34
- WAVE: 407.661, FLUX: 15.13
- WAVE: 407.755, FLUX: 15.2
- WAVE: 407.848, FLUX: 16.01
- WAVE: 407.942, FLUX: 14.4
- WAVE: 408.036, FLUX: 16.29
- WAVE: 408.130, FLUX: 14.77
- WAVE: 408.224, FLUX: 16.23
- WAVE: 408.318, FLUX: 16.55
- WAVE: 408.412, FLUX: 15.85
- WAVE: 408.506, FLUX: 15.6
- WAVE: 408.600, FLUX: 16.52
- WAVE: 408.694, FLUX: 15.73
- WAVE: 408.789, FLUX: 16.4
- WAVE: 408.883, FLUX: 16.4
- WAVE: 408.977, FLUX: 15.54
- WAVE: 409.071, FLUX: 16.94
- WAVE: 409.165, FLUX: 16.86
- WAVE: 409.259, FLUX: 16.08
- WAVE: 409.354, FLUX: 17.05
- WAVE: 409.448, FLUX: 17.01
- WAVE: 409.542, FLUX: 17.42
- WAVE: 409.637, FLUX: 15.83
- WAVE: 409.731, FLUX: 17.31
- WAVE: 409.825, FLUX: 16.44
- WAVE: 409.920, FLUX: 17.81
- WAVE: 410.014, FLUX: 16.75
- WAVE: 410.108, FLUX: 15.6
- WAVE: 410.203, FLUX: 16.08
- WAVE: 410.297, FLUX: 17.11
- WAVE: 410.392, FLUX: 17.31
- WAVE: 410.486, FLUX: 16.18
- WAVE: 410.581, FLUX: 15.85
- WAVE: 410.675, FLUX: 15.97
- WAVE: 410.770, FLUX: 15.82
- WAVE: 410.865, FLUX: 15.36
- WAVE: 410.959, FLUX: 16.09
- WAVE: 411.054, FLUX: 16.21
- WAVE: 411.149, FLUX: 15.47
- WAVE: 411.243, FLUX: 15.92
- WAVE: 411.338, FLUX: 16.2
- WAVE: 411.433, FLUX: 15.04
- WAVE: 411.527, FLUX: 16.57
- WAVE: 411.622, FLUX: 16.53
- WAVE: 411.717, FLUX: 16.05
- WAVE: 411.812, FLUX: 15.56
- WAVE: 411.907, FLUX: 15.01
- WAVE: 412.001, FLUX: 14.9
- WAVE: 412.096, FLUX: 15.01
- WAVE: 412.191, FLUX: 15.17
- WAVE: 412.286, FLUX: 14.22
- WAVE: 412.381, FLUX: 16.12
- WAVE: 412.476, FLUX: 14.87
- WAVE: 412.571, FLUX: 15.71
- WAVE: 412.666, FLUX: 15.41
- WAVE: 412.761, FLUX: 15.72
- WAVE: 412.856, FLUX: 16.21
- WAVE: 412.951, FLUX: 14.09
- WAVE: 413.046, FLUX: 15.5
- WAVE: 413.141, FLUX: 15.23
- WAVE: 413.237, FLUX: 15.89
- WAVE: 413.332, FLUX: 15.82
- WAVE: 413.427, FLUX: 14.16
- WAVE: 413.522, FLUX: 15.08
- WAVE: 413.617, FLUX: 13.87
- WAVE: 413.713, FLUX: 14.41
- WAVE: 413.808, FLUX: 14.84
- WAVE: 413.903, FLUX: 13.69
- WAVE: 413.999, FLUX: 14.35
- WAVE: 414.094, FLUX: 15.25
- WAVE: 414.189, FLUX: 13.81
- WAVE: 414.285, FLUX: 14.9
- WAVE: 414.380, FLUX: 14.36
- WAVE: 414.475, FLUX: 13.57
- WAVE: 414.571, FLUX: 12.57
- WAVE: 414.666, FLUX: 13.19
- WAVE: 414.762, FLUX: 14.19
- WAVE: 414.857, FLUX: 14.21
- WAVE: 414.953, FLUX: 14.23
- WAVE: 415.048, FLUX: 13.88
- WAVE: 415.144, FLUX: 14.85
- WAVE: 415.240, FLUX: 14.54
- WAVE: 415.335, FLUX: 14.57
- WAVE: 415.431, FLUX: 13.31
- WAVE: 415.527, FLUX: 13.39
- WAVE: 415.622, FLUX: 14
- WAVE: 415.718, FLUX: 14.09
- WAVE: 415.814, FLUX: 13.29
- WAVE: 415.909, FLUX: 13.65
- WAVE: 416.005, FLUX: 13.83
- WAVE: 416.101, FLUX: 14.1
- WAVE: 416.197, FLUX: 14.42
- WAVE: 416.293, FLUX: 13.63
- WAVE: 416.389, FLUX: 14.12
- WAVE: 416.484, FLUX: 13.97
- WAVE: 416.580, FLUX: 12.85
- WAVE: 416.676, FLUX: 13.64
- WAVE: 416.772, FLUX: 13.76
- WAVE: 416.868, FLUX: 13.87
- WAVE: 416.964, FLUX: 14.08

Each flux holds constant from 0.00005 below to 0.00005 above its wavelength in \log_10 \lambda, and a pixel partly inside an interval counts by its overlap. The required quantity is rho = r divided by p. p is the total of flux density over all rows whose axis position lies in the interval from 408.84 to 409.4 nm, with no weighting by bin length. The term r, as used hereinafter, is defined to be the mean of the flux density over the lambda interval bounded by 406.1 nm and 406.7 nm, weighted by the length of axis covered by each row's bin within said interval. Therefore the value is 0.145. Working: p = 99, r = 14.4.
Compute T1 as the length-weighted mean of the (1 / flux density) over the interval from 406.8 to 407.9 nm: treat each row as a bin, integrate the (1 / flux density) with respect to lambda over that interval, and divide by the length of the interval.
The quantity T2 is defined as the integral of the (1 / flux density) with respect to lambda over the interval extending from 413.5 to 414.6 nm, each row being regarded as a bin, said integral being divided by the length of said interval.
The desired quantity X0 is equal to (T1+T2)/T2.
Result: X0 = 1.94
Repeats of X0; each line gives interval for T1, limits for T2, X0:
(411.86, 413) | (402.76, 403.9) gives 1.92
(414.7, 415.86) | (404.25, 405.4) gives 2.05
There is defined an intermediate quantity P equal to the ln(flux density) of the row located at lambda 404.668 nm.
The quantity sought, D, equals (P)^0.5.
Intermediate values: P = 2.66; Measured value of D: 1.63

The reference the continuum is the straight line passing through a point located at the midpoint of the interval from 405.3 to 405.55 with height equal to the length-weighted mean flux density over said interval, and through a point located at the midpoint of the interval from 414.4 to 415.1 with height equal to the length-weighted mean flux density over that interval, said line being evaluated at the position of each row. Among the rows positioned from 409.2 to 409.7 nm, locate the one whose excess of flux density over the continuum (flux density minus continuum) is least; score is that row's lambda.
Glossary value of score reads 409.637 nm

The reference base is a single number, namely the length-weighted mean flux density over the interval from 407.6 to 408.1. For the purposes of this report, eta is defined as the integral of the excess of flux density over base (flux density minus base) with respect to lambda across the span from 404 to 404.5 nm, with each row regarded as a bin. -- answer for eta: -0.5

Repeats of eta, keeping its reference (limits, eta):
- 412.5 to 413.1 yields 0.0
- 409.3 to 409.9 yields 0.9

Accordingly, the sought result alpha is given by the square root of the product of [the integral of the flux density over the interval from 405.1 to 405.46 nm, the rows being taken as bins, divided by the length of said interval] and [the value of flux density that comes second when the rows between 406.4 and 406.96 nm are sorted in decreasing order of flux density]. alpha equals 15.1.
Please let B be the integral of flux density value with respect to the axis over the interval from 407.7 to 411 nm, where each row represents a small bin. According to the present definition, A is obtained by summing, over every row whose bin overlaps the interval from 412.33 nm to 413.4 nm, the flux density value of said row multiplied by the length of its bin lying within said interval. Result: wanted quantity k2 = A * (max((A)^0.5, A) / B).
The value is 5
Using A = 17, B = 53.6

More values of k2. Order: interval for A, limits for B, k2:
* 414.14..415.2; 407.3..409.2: 7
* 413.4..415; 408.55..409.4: 37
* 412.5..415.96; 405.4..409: 46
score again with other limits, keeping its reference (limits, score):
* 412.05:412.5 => 412.286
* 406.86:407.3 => 407.004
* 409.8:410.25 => 410.108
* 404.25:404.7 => 404.482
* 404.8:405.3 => 405.134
